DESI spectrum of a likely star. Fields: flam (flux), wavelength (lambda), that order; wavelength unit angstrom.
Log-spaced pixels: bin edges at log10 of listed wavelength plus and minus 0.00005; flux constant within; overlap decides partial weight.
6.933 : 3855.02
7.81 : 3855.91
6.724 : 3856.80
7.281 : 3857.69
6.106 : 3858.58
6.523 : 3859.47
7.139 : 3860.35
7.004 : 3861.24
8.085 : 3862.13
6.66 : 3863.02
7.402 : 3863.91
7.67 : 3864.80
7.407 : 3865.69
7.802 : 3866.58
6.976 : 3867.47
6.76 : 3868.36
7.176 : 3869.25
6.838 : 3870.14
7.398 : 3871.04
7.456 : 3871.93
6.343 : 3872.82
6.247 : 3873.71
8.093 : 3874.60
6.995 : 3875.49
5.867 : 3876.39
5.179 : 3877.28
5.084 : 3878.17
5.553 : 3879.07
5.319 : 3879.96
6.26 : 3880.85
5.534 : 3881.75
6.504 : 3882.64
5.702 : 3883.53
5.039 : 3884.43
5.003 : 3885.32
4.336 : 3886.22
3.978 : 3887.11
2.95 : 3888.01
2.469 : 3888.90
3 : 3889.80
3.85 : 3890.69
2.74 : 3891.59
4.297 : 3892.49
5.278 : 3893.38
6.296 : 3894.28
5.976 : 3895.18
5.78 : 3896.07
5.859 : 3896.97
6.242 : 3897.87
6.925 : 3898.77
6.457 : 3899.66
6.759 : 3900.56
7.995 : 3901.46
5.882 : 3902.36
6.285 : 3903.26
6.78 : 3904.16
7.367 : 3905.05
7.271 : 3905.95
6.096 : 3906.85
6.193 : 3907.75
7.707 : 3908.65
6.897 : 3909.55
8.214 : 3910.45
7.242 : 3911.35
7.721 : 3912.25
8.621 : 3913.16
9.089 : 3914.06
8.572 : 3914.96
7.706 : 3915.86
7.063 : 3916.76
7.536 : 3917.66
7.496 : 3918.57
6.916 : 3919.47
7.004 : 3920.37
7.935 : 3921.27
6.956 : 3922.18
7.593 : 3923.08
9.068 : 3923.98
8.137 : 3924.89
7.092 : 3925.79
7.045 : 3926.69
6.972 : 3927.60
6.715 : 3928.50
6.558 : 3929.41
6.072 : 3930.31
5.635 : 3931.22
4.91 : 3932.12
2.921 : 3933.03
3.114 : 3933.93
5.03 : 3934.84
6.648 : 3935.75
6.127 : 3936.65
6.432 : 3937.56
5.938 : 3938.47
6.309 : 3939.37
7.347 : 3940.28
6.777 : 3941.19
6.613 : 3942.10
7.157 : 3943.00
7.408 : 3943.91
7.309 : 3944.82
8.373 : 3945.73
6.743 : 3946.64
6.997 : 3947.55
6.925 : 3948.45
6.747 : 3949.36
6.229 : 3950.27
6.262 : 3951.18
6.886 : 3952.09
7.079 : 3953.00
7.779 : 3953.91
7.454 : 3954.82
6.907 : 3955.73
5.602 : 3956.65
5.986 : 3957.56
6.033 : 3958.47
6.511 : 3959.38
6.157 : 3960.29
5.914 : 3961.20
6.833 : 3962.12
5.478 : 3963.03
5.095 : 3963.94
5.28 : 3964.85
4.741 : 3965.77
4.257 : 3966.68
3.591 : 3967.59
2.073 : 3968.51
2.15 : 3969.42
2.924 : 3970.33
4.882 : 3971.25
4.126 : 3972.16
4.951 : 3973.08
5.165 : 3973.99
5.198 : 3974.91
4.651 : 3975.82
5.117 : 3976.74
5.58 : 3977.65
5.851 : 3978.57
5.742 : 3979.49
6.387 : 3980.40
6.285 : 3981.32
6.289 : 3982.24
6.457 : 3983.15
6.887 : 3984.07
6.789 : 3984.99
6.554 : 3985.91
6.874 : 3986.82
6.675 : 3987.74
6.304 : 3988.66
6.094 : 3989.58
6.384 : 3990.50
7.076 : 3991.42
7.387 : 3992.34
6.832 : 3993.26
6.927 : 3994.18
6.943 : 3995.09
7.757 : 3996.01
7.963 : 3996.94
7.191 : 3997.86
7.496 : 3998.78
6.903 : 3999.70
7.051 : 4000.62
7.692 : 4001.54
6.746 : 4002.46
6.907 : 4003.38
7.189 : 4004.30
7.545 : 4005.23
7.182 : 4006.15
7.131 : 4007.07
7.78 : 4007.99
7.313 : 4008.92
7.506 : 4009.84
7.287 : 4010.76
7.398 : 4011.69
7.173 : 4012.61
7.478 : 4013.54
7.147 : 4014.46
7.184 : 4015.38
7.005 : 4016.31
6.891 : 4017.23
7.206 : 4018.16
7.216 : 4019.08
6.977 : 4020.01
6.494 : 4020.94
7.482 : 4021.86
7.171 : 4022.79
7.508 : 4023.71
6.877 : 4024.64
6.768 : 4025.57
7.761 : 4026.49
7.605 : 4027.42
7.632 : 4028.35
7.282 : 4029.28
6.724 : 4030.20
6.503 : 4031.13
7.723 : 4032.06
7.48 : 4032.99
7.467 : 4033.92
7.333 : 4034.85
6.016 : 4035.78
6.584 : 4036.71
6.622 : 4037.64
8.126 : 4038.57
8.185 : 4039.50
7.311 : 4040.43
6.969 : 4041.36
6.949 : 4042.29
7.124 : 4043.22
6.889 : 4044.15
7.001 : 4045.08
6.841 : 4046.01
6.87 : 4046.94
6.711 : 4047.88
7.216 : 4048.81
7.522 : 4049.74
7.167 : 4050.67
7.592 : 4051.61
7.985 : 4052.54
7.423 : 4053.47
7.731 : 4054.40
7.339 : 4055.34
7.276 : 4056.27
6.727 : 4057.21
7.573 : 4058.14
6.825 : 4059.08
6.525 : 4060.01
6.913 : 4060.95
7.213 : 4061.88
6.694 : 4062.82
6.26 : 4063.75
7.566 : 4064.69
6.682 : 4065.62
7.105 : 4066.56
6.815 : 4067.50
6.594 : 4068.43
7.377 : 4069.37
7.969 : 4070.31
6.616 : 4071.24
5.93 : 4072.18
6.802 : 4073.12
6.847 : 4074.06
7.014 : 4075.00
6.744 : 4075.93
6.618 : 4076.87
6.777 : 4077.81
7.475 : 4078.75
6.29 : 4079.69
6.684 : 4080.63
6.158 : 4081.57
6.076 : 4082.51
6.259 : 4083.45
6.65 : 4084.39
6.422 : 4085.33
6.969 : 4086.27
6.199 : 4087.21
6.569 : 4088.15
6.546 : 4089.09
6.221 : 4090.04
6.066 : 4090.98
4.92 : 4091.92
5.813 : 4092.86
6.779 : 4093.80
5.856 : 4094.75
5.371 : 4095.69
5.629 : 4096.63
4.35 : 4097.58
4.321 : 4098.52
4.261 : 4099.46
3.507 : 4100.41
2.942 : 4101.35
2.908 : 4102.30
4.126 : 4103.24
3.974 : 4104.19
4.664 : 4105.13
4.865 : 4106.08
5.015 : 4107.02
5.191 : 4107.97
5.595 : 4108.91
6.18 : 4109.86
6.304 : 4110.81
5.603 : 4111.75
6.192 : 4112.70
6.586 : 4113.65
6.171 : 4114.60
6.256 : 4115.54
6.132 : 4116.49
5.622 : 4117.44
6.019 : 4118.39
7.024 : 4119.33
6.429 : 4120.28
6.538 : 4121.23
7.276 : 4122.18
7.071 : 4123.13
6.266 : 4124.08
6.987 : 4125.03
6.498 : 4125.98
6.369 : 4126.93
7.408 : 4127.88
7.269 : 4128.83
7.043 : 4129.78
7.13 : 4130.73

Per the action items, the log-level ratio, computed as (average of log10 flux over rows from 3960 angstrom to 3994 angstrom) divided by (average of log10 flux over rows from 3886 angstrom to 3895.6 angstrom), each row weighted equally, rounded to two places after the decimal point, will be 1.23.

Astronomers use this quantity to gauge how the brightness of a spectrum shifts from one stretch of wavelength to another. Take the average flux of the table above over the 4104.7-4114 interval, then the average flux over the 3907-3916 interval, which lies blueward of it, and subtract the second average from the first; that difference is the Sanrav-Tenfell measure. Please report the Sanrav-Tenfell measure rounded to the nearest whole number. -2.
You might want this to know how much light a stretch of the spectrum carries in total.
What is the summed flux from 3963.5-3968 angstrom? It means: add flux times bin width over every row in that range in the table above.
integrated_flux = 21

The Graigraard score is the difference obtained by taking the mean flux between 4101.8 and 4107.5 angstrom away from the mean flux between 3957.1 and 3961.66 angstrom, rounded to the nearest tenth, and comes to 1.9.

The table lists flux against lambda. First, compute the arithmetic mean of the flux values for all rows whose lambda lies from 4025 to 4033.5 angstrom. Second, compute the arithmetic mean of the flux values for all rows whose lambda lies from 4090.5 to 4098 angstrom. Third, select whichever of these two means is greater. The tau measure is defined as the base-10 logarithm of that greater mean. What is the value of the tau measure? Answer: 0.862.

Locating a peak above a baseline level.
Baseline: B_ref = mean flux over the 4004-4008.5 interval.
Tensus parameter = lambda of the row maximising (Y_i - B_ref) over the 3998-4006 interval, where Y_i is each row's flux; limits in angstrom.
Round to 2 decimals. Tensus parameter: 4001.54 angstrom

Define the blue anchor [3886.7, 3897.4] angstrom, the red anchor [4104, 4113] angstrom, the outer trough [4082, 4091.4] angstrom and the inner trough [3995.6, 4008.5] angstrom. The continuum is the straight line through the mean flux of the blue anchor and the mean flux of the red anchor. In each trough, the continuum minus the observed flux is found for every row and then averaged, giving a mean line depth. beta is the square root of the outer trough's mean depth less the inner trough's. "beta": 1.15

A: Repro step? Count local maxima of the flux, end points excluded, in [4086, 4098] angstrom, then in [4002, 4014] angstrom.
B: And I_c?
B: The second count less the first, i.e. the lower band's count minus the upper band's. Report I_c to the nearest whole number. 1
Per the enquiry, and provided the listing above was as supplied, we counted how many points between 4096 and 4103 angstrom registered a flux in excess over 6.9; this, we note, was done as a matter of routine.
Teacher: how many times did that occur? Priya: 0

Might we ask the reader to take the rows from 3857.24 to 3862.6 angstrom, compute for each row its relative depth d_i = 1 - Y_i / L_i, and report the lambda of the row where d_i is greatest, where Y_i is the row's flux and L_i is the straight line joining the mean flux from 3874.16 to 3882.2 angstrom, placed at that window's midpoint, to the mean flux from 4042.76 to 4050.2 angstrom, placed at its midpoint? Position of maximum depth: 3858.58 angstrom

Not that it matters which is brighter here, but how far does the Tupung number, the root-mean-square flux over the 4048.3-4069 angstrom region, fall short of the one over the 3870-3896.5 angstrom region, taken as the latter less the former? -1.6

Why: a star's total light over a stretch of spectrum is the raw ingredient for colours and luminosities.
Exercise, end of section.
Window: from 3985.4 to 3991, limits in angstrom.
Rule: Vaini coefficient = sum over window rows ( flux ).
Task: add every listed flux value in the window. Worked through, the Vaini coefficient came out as 39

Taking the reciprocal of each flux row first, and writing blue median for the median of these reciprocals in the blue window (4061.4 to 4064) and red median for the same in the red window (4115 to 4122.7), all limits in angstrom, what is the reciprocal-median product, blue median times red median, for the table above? 0.0236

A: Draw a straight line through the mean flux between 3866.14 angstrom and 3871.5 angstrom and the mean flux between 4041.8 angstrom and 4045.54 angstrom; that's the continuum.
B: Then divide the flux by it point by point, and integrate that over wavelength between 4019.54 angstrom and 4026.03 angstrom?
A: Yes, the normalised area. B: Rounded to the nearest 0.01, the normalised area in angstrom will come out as 6.51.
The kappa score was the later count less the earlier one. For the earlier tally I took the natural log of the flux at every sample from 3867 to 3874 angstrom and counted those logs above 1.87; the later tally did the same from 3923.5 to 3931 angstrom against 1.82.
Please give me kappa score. 1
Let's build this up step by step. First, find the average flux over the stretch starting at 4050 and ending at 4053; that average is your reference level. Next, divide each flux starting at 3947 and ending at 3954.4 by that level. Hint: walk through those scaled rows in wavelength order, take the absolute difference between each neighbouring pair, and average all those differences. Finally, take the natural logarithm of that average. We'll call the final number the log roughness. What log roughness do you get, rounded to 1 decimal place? -3.1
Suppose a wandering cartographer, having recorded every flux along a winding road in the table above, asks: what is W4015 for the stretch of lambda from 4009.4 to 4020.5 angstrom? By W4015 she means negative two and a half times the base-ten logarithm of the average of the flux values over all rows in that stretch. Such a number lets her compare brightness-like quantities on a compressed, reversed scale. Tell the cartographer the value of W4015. -2.14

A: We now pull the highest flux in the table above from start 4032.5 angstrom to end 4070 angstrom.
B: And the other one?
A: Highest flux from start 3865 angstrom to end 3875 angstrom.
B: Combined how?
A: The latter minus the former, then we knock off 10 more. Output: -10.1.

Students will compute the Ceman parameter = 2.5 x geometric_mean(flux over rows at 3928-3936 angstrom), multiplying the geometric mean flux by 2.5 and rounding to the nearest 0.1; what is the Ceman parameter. 12.7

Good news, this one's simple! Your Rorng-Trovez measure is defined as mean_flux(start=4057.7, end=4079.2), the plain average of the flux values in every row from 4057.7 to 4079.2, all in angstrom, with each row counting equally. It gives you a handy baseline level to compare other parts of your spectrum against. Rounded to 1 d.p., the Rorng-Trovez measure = 6.9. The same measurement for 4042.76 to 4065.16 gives 7.1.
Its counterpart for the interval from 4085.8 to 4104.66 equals 5.2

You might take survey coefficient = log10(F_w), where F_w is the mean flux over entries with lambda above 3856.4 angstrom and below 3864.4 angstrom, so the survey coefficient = 0.845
